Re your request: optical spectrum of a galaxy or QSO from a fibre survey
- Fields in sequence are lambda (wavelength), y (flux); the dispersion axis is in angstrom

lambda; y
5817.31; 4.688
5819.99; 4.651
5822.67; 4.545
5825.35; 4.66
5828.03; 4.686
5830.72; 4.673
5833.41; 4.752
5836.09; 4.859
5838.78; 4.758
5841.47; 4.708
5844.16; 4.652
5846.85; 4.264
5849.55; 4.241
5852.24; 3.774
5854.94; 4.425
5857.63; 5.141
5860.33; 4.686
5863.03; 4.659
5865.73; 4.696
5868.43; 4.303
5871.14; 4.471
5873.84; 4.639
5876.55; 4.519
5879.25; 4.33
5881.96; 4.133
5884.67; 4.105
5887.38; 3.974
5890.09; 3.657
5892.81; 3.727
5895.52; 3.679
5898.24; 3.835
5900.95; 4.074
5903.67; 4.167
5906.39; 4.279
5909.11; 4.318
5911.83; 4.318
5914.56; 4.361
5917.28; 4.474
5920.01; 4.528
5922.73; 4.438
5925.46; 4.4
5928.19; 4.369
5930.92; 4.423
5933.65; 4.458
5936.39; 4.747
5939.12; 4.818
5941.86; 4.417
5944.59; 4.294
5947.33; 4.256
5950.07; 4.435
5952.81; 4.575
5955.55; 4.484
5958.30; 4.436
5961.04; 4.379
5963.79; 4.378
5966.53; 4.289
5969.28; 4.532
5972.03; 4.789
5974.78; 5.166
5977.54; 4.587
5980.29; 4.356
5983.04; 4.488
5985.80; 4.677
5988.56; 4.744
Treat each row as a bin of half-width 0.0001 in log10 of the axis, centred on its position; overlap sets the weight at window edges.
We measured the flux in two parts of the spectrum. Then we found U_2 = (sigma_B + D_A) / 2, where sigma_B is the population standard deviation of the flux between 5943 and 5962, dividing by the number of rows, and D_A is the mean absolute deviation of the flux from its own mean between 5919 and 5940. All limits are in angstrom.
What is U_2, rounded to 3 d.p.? 0.116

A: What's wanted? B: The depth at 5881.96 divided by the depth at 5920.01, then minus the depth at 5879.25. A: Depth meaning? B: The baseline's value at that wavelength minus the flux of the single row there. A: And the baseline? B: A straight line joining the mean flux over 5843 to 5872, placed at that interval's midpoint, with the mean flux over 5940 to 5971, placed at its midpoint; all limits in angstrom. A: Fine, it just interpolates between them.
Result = -4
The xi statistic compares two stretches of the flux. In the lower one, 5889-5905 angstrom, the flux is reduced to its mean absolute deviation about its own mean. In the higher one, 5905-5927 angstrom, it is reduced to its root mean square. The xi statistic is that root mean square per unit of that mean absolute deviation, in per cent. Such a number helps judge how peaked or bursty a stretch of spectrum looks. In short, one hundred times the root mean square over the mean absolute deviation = 2494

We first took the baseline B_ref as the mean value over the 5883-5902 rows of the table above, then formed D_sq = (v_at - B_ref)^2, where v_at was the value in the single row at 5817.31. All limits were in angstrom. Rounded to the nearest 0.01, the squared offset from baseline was 0.68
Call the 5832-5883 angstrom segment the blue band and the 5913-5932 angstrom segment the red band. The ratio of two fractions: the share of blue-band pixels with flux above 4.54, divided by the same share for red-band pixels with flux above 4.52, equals 3.7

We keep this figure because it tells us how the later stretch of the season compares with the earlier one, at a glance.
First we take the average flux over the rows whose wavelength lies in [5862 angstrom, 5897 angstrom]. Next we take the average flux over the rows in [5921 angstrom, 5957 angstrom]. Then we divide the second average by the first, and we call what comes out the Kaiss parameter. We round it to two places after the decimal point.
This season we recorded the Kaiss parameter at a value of 1.06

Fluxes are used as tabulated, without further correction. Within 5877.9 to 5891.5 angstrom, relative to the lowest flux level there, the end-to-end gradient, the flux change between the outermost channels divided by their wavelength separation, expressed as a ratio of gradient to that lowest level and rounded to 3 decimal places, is -0.017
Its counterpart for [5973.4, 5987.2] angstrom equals -0.010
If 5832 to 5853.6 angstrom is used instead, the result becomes -0.014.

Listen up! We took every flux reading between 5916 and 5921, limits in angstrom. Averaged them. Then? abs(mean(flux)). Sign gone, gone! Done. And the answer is 4.50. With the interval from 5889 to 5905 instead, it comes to 3.86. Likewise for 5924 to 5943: 4.52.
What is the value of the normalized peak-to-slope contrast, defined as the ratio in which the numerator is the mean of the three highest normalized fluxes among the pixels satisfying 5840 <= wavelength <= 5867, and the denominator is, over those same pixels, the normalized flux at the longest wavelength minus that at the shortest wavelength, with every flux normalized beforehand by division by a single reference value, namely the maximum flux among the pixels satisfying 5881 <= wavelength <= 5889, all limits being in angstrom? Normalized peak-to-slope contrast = -404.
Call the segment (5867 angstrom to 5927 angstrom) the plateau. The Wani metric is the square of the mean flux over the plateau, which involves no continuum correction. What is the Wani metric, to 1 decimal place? 17.8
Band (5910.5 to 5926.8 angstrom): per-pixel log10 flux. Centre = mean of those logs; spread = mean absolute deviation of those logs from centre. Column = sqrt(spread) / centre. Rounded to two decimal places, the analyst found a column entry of 0.12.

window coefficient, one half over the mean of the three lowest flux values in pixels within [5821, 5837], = 0.108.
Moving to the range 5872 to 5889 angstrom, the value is 0.123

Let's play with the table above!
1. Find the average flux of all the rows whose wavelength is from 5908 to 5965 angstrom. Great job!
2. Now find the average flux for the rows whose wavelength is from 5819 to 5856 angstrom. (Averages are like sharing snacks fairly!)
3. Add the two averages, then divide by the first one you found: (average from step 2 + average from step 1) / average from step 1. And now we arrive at 2.02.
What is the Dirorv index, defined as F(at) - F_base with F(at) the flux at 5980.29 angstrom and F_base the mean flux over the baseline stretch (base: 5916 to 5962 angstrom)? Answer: -0.11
